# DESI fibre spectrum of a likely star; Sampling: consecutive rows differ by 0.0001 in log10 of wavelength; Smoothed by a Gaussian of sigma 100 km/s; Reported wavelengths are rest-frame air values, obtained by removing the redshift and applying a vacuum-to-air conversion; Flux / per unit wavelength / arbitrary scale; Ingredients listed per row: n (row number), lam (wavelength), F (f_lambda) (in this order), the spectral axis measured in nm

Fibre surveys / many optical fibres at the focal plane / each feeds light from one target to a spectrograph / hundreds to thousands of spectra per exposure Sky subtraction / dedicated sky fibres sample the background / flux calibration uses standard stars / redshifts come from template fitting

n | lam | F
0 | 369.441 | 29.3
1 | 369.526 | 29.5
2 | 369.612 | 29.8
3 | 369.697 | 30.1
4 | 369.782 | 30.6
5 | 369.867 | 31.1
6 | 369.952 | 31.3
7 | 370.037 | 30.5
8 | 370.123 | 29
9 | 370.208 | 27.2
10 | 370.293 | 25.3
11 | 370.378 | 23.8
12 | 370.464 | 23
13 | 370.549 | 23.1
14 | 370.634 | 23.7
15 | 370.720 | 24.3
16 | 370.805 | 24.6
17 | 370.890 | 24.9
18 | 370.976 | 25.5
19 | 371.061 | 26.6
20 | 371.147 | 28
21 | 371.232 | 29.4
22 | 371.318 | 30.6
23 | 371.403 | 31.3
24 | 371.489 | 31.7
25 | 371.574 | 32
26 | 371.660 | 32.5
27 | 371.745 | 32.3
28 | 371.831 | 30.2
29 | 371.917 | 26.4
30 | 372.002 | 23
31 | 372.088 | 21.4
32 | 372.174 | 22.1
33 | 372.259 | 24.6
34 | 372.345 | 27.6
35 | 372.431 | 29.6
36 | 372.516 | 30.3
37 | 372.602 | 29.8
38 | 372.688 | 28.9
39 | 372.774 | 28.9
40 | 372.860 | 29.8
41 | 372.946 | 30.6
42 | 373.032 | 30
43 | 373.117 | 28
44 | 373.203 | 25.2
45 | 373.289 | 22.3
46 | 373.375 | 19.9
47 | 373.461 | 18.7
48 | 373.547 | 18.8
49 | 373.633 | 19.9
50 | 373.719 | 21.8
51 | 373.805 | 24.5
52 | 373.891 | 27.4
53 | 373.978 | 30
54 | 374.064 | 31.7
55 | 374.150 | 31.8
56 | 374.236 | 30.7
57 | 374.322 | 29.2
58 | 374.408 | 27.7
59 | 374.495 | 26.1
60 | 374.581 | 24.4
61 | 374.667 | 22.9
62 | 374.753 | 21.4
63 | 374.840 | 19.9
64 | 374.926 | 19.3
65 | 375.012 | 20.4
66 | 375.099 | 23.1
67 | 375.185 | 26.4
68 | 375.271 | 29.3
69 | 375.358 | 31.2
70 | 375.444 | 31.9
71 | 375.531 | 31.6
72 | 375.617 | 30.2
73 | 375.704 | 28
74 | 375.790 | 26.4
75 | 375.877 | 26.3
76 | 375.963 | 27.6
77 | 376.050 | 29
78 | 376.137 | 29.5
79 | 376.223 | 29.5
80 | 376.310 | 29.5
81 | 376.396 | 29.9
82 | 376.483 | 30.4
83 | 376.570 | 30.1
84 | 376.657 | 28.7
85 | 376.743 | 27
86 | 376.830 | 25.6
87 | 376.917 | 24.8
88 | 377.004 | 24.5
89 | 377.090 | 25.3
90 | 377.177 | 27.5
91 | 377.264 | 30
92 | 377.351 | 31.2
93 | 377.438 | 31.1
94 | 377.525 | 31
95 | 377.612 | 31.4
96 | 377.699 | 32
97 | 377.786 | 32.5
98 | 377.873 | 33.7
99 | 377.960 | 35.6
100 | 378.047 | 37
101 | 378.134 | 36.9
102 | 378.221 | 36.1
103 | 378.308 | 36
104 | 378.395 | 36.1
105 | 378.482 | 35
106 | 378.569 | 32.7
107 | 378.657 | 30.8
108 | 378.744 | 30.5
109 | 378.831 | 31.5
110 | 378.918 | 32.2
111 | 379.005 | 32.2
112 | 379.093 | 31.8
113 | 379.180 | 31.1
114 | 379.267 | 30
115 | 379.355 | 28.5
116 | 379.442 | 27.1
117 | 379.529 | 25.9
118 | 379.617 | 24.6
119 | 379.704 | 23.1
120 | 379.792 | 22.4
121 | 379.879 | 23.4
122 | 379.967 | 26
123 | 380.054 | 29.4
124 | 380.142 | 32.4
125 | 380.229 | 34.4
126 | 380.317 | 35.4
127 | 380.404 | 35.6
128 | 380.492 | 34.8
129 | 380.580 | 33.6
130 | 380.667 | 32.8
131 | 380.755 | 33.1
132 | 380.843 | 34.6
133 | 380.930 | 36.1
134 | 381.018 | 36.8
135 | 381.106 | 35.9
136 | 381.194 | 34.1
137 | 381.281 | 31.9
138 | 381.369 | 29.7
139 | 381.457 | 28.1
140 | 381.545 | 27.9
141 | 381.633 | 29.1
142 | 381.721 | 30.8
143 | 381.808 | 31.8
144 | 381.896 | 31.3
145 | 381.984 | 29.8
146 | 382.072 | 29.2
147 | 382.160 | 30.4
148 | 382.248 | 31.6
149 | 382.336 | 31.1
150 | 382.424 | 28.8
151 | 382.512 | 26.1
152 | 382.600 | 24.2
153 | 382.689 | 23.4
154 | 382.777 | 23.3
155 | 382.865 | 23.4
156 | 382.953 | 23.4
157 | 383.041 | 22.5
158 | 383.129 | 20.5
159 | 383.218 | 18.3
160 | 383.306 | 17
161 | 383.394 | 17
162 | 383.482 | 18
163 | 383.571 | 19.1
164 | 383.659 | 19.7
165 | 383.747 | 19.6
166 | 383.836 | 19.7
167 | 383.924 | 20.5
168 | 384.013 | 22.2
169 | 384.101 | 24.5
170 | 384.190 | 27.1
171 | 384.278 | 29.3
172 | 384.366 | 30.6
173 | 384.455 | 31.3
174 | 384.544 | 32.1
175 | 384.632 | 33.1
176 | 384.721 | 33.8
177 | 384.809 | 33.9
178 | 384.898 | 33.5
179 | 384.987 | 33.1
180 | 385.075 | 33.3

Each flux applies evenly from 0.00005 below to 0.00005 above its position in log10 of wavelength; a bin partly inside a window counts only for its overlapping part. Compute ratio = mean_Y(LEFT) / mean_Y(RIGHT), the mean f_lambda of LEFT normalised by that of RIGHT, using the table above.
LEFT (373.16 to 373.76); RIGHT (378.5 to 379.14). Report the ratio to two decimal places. 0.66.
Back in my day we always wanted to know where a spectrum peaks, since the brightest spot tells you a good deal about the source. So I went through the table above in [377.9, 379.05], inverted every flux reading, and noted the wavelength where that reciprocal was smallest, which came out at 378.047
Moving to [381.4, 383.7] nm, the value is 381.808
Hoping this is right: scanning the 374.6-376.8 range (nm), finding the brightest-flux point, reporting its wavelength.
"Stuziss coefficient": 375.444 nm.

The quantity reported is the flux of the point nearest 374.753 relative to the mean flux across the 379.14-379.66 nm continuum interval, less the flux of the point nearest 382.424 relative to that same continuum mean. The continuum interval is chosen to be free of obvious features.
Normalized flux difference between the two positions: -0.27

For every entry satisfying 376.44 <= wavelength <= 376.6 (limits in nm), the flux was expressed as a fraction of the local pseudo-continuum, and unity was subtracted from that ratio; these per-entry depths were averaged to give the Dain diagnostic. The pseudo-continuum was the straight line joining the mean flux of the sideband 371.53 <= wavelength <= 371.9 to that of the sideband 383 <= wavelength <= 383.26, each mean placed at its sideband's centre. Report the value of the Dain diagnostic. 0.1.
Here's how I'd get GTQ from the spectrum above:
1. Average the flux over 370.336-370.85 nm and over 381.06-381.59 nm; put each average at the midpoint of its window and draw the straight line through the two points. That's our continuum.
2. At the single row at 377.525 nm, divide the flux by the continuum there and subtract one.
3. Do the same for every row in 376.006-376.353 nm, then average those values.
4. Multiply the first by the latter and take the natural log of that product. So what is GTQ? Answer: -5.3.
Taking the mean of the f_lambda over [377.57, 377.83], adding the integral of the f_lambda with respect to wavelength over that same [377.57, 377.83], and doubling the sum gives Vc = 80.6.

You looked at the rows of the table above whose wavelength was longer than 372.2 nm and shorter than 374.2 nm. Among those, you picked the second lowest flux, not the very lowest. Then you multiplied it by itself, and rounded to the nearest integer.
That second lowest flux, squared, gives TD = 353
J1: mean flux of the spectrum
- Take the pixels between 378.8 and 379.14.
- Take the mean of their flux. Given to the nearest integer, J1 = 32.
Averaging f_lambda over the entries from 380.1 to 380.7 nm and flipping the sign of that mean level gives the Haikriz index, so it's -34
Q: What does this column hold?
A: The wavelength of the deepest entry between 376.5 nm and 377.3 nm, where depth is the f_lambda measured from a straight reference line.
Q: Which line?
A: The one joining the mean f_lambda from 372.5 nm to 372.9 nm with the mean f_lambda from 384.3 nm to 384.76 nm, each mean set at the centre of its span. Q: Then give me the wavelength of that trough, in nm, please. 377.004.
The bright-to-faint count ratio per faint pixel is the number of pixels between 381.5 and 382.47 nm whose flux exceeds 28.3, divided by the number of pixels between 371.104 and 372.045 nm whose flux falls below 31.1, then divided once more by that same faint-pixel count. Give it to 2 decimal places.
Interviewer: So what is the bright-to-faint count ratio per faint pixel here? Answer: 0.28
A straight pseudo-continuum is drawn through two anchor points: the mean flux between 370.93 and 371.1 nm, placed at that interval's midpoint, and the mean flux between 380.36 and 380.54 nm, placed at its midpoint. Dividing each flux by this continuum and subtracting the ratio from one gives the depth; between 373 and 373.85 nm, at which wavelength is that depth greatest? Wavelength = 373.461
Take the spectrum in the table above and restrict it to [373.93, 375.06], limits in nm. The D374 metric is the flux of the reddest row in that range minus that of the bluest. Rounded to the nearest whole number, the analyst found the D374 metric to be -10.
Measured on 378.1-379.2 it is -6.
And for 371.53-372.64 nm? -2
